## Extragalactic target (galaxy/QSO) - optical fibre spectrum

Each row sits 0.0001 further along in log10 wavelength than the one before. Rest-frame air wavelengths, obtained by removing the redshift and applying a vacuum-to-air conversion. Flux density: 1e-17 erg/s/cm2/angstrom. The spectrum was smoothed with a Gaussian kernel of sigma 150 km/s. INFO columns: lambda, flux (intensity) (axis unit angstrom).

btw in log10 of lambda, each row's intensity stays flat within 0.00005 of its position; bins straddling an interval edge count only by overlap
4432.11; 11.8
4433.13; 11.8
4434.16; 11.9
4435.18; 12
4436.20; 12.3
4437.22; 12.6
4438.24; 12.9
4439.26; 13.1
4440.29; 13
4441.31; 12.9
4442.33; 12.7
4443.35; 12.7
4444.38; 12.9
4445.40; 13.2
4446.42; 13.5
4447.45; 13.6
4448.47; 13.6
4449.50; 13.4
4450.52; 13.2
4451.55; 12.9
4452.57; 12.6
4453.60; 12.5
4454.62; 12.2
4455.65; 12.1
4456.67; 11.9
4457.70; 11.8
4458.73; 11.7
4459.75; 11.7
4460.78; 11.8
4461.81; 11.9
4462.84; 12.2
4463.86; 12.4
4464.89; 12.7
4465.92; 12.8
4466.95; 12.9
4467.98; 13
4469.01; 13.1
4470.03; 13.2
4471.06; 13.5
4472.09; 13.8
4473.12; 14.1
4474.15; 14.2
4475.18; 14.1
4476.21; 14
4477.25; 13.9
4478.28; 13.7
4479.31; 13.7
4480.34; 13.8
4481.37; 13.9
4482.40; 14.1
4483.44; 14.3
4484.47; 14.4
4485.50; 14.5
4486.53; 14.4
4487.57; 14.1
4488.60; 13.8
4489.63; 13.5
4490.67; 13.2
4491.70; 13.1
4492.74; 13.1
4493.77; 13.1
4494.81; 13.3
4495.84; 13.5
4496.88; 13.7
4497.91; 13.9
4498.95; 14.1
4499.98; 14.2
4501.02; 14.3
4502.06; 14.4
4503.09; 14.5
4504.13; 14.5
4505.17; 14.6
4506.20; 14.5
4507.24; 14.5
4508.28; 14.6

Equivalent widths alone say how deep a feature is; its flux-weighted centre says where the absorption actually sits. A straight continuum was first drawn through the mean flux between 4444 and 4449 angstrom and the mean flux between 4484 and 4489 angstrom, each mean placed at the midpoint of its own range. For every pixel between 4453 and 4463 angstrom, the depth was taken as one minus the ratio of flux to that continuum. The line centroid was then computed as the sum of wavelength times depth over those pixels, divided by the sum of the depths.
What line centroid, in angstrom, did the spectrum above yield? 4458.5 angstrom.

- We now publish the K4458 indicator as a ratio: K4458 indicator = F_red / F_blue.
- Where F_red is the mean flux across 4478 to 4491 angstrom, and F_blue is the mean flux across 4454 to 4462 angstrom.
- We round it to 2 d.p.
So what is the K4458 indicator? 1.17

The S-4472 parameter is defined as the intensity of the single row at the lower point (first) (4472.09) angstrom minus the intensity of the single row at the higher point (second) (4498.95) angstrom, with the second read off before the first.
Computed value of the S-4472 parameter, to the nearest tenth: -0.3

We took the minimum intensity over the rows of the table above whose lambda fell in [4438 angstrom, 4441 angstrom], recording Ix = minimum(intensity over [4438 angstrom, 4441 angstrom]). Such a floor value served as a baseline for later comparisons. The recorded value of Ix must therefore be 12.9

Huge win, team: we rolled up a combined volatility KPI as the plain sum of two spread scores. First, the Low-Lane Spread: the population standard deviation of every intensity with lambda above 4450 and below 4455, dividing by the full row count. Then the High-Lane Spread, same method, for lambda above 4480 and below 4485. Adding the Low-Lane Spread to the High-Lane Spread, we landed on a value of 0.57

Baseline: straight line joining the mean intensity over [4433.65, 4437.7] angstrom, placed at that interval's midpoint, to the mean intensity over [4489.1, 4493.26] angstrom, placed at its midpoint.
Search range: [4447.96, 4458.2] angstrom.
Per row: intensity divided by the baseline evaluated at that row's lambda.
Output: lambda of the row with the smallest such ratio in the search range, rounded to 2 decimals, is 4457.70 angstrom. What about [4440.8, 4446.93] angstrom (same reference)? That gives 4443.35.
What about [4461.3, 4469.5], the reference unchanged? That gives 4461.81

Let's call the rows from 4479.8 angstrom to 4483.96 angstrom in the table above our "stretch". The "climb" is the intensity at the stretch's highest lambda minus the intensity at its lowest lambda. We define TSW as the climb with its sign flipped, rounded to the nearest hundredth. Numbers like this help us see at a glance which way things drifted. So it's -0.50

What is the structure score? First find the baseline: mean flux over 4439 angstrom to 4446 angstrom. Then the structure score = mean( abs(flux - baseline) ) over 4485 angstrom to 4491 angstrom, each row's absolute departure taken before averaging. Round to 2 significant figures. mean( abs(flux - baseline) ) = 1.0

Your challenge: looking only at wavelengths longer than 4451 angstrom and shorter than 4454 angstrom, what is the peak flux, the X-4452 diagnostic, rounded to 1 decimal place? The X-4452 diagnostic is 12.9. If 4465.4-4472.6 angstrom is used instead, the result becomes 13.8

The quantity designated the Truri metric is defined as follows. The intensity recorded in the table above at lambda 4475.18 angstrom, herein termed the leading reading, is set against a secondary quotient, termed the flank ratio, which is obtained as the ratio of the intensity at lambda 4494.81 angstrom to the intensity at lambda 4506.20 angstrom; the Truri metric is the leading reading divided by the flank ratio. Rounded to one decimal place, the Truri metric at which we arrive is 15.4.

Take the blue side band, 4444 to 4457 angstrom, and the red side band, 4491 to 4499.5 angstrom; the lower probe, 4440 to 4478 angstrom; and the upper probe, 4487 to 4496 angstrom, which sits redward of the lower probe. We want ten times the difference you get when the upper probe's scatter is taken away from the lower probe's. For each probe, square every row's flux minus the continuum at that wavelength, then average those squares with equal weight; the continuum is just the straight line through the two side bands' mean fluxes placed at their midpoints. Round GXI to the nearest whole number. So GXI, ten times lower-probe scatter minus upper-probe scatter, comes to 4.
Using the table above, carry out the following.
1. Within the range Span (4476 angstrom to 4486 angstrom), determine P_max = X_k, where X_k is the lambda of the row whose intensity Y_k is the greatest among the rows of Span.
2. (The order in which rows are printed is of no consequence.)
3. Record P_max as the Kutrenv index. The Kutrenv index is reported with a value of 4485.50 angstrom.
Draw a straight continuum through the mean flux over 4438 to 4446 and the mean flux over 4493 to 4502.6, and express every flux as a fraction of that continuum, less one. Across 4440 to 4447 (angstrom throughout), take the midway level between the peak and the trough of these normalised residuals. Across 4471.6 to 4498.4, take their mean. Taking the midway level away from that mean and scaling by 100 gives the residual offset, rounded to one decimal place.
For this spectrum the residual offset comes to 0.5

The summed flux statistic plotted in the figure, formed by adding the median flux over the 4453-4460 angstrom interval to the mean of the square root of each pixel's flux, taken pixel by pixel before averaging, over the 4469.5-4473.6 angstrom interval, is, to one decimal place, 15.6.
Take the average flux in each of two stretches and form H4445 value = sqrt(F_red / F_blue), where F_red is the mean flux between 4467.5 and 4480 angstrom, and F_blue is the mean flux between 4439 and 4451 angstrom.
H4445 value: 1.02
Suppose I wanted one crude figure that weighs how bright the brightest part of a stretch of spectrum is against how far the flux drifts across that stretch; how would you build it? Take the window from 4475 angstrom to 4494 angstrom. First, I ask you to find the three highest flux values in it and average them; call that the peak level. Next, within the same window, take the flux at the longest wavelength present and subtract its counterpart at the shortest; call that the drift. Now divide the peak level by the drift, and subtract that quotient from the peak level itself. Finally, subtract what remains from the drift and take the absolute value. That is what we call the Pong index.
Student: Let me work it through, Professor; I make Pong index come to 30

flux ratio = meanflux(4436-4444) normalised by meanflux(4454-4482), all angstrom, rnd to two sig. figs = 0.99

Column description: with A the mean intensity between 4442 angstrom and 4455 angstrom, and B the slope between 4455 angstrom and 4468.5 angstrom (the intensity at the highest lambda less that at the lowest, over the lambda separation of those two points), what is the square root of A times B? 0.97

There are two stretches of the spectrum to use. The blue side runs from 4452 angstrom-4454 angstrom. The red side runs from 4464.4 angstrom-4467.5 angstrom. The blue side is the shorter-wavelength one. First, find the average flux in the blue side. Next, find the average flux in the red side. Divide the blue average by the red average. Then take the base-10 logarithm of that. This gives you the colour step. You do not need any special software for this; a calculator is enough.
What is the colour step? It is -0.01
